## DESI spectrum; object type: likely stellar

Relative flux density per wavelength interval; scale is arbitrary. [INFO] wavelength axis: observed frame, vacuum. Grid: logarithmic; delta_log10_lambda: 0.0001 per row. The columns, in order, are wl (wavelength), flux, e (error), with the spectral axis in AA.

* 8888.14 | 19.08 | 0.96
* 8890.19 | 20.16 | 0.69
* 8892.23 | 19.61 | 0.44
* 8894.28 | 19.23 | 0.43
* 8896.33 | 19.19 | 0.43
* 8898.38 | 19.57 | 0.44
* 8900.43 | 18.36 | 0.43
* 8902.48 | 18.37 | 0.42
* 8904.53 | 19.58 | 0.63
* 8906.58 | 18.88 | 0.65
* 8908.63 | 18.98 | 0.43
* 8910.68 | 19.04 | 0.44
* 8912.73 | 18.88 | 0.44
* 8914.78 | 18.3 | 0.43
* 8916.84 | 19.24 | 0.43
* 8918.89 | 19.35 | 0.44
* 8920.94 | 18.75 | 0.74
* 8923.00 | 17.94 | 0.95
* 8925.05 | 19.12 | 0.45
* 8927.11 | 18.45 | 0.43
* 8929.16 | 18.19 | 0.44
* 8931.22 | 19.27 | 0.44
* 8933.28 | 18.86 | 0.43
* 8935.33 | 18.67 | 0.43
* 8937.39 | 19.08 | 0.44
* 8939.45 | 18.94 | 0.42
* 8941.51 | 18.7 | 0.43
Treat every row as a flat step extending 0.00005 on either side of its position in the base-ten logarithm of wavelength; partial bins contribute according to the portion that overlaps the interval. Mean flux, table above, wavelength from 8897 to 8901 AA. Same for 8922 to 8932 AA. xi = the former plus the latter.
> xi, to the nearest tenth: 37.6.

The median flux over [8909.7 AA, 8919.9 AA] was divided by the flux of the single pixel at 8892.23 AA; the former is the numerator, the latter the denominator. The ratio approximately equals 0.97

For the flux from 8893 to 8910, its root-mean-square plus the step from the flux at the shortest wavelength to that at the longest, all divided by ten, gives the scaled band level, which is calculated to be 1.88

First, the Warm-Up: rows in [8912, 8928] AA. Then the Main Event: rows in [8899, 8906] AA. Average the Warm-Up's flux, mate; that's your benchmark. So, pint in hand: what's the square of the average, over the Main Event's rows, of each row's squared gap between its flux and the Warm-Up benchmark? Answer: 0.11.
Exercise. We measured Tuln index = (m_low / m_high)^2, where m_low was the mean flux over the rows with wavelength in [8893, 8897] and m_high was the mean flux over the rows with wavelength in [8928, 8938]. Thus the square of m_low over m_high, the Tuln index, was 1.04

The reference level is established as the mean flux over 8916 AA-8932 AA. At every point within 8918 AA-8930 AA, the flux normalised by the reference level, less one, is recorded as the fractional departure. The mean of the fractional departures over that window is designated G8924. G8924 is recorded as -0.008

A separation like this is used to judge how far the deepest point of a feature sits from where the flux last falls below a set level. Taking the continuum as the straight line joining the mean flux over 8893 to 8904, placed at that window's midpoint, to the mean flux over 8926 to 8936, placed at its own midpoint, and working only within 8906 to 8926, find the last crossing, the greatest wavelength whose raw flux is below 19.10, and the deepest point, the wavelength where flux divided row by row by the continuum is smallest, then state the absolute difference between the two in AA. 0.0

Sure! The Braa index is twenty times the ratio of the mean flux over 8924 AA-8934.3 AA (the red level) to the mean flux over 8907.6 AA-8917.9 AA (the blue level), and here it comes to 19.9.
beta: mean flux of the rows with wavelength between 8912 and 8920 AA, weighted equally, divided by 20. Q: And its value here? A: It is 0.947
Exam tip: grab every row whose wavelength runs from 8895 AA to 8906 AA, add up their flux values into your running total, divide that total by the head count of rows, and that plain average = 19.01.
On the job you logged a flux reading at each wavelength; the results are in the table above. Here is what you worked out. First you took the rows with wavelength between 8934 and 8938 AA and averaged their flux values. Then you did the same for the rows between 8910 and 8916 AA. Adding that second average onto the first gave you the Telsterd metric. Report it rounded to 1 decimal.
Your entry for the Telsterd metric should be 37.6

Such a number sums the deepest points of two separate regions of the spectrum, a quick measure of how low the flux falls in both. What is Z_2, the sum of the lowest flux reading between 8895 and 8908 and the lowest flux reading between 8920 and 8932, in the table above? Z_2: 36.3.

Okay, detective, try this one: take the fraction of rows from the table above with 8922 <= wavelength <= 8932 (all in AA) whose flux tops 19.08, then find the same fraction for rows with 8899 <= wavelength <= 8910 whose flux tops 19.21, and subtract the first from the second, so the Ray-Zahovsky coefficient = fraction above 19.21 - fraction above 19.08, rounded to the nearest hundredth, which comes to -0.20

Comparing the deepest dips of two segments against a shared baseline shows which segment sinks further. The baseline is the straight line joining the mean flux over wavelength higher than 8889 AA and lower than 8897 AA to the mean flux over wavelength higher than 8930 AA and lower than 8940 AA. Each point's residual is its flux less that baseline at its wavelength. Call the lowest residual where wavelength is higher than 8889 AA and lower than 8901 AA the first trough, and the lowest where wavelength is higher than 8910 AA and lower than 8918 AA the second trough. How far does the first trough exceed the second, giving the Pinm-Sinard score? -0.1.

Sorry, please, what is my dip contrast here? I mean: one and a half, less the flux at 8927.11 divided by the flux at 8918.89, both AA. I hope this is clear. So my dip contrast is 0.55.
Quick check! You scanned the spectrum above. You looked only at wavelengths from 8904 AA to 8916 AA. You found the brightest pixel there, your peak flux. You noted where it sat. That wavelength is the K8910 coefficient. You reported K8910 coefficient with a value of 8904.53 AA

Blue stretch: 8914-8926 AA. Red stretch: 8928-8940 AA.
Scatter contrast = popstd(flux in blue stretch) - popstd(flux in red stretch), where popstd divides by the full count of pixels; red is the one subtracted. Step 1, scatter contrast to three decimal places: 0.172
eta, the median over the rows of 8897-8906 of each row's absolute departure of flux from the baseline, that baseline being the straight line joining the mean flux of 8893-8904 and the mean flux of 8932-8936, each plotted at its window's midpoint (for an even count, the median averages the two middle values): 0.60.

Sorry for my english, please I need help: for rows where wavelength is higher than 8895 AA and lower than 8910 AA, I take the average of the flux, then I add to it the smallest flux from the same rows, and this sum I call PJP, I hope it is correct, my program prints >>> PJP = 37.4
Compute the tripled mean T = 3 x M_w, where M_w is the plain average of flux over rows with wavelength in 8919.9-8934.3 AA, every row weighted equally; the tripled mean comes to 56.0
